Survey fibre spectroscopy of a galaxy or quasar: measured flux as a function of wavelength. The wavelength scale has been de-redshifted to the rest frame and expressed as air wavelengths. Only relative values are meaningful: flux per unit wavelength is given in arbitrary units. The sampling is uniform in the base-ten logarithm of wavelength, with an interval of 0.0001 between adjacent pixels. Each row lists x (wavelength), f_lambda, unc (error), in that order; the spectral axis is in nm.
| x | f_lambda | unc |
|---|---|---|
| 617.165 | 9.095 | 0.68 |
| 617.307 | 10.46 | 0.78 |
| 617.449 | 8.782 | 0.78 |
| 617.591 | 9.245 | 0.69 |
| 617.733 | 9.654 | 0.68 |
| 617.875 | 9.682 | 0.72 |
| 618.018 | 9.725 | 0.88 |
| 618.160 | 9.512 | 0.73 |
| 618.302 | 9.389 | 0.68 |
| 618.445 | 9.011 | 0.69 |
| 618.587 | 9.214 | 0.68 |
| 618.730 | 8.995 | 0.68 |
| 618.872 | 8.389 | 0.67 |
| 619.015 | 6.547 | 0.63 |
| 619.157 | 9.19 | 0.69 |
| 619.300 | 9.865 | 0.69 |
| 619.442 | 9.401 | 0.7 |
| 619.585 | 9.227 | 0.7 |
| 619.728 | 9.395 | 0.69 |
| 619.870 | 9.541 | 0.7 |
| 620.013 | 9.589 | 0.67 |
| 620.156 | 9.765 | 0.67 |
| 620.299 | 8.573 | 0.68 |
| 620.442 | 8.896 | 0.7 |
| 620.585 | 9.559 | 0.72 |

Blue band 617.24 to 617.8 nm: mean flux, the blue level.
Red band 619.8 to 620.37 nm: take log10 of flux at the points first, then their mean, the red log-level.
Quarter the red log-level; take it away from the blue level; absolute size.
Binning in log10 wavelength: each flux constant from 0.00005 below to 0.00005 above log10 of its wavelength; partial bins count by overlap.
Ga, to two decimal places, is 9.29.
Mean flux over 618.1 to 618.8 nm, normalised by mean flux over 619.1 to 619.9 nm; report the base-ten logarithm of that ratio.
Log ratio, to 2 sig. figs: -0.010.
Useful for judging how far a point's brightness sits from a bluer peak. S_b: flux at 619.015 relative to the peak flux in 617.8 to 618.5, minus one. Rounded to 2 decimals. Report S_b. -0.33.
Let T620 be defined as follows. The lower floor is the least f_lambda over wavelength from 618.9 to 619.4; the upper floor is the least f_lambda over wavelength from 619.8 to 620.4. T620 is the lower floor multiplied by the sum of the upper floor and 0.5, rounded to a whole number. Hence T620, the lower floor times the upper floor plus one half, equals 59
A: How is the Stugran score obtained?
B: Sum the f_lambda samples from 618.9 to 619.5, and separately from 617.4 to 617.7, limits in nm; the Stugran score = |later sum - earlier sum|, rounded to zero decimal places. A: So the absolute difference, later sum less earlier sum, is 17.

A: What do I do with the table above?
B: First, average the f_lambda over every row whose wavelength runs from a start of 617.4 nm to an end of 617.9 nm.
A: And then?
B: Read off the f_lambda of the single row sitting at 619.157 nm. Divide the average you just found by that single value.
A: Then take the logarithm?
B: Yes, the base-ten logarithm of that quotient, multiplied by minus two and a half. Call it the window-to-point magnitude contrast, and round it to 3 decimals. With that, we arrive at -0.018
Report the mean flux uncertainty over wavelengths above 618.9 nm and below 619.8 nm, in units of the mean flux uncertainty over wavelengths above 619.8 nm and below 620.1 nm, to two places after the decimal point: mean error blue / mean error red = 1.00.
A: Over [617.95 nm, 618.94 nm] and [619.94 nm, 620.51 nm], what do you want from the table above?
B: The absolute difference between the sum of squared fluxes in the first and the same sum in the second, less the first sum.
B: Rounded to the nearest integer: -340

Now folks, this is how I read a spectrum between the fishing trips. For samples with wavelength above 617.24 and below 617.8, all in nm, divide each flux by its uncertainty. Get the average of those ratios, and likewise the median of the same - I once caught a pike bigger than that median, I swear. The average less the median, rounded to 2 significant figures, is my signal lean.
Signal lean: -0.34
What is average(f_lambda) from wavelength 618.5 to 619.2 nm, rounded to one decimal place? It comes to 8.5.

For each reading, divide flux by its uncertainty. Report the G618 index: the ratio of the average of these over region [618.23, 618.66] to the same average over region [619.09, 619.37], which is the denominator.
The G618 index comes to 0.98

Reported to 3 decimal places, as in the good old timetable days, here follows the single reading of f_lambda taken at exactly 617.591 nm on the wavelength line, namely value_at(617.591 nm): 9.245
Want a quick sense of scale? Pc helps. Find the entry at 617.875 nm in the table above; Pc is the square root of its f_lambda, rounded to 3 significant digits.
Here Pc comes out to 3.11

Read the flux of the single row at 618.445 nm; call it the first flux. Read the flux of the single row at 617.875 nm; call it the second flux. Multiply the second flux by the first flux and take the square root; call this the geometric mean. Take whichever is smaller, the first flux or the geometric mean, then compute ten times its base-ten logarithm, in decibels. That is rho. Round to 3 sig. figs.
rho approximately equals 9.55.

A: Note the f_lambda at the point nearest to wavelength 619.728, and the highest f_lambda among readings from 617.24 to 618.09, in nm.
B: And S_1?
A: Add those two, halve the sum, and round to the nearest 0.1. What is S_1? 9.9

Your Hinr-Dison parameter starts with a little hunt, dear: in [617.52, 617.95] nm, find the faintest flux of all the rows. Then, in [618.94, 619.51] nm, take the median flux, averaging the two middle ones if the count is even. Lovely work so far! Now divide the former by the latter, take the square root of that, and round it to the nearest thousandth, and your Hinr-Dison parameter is 0.997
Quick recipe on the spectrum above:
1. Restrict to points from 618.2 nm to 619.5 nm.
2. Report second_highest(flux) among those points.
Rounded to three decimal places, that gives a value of 9.401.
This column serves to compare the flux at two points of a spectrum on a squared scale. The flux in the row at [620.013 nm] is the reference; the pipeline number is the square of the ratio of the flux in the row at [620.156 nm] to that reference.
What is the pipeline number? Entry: 1.04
